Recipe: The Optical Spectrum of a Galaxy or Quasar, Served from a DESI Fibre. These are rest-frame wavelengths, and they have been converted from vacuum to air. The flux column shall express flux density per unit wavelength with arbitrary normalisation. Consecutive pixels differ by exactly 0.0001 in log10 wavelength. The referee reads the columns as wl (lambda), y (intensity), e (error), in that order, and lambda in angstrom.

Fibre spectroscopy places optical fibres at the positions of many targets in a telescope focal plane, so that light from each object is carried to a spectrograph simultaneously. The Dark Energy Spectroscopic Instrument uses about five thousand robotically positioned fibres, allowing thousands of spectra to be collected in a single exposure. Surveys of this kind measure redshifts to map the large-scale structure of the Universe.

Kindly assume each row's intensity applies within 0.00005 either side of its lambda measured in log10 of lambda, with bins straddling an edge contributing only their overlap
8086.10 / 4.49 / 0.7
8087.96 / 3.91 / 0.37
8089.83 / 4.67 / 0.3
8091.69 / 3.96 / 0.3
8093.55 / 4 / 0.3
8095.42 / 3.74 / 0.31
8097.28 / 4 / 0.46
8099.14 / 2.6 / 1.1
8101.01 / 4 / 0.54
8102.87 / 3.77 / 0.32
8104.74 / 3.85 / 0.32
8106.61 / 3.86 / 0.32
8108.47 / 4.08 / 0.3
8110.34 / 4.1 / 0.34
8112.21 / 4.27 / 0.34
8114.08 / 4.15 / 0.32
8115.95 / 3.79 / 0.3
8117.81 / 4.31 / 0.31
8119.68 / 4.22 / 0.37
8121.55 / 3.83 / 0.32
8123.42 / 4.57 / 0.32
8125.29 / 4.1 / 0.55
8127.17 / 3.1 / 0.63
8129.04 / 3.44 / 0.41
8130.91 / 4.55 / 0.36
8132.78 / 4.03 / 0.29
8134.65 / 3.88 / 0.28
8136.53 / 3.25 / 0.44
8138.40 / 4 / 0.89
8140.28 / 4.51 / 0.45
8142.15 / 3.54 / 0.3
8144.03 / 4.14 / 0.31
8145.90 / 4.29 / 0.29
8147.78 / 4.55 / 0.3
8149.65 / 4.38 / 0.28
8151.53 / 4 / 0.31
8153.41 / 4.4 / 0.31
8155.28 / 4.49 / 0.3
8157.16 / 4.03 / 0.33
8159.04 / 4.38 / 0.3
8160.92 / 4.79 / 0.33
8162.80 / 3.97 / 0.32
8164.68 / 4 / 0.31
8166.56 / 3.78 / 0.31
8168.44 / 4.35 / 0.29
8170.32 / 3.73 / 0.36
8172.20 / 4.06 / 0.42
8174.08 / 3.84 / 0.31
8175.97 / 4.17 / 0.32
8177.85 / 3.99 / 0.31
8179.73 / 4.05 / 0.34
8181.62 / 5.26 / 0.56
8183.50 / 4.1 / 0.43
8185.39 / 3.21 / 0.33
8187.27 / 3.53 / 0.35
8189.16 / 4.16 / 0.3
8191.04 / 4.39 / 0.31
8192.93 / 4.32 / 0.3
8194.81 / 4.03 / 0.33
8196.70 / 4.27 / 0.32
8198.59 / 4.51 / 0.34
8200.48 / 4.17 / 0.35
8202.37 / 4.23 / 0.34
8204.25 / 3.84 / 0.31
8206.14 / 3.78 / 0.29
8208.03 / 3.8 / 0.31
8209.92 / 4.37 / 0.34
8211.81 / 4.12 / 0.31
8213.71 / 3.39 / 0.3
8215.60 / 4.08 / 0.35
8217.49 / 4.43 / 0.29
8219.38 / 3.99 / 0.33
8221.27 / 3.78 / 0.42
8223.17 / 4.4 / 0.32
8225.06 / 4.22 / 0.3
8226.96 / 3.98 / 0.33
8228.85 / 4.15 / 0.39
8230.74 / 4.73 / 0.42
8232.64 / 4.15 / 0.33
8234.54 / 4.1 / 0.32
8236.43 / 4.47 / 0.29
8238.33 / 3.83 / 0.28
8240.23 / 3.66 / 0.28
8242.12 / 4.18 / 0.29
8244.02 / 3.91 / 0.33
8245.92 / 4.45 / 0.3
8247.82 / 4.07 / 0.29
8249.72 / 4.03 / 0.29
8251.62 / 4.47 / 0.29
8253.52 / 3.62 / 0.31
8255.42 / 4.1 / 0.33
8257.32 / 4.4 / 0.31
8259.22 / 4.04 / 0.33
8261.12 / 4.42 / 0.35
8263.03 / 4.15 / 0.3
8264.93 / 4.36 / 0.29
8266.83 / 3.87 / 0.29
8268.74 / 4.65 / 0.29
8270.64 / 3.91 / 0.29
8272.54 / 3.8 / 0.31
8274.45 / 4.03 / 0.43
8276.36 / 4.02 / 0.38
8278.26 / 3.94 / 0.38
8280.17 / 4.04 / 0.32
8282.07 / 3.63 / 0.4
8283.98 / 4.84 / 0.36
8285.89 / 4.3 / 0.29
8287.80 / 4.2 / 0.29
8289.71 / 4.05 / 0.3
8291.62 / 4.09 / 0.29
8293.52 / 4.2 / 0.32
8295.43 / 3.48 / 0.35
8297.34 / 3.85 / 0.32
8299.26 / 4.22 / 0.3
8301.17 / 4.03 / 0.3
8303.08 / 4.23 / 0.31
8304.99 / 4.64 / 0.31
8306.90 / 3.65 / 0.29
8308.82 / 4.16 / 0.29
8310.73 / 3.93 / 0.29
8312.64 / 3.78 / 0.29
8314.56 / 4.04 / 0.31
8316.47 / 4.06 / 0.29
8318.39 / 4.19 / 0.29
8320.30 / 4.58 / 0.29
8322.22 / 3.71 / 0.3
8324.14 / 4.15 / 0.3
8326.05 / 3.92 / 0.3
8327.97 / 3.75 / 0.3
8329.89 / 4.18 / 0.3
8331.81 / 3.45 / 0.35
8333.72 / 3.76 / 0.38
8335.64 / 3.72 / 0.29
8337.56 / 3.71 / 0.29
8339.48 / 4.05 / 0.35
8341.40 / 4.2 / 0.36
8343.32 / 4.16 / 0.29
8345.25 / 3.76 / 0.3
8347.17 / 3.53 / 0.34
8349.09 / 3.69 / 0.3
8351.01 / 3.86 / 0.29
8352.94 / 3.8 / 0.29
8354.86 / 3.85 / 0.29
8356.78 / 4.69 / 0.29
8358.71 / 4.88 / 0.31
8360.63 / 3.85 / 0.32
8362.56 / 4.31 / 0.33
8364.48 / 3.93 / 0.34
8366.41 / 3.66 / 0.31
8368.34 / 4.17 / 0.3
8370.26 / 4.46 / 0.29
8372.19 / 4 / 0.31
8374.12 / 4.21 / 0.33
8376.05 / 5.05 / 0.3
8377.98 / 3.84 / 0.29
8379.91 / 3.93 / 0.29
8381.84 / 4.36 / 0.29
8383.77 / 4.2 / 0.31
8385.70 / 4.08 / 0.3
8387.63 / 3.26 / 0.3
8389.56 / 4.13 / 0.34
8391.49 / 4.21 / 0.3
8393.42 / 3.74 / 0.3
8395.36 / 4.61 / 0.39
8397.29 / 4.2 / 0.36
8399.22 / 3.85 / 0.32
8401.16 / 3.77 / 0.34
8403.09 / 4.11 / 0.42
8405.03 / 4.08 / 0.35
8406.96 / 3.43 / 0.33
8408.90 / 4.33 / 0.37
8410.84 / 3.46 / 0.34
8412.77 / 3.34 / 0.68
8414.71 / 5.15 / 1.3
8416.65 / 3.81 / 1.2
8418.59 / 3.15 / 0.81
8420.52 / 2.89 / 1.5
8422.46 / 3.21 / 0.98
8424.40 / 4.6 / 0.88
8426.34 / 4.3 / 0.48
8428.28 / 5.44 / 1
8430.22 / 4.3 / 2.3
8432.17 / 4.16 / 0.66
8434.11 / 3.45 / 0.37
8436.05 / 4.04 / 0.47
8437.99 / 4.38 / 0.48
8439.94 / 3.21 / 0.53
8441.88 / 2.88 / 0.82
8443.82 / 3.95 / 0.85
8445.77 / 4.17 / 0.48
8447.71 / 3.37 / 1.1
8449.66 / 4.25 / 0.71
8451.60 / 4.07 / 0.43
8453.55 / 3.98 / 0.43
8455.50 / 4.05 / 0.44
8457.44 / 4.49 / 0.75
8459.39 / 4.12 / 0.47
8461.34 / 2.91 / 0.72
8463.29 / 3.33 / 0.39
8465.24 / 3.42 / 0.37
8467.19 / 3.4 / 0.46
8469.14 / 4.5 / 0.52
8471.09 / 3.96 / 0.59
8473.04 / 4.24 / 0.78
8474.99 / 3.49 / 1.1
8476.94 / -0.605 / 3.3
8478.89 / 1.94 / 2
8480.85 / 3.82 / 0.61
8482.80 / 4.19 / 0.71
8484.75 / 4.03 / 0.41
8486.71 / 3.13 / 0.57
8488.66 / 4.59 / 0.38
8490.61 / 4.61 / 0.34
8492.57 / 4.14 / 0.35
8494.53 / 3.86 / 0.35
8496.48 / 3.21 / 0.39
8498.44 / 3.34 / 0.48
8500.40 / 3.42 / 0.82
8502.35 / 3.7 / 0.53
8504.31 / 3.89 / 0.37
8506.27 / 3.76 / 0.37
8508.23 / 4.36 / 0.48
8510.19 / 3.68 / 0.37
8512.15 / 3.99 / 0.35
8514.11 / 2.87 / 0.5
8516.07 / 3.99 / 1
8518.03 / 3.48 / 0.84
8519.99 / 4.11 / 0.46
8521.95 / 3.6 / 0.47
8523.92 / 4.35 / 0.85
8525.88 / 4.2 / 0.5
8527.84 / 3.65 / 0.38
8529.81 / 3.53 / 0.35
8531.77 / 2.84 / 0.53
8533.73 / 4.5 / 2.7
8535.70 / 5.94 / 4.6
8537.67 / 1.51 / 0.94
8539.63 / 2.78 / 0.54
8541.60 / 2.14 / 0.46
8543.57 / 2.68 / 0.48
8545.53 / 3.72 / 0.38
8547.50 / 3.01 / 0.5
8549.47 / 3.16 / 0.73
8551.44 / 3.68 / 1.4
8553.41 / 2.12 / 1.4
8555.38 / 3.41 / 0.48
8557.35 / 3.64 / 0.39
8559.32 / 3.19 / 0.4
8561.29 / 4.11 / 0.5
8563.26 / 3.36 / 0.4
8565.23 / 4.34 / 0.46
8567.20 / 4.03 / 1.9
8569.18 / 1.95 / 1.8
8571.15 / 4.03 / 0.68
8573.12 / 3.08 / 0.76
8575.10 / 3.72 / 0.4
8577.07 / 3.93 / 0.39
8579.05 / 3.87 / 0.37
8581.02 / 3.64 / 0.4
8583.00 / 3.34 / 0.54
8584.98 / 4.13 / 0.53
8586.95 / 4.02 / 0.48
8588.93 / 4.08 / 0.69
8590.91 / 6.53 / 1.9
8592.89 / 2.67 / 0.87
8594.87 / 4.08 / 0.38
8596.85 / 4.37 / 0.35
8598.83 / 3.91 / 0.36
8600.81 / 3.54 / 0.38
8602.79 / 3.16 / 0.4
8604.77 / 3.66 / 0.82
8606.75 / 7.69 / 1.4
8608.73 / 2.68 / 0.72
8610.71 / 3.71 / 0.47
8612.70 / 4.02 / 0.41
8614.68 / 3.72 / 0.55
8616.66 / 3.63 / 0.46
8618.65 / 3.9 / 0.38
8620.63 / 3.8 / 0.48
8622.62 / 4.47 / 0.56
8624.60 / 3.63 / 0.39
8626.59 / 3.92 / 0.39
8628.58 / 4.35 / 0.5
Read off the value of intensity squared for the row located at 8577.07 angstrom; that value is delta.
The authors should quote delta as 15.4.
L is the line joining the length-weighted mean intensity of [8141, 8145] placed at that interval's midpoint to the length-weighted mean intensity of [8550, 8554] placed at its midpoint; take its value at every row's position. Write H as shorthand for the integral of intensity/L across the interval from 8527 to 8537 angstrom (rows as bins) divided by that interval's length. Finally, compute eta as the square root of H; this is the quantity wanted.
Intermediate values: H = 1.32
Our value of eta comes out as 1.15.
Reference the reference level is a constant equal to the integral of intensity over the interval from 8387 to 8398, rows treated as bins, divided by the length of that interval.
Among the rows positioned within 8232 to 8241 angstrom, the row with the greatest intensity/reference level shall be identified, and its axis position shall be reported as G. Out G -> 8236.43 angstrom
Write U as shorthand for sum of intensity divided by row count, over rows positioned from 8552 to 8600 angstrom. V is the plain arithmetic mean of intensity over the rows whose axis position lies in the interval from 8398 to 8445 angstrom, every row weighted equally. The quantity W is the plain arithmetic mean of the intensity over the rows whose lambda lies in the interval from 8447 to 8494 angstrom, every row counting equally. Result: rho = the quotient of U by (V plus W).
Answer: 0.496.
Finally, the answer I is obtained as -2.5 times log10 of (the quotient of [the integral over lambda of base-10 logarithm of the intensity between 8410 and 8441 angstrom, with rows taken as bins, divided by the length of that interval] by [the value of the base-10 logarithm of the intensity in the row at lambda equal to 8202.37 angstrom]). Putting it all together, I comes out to 0.070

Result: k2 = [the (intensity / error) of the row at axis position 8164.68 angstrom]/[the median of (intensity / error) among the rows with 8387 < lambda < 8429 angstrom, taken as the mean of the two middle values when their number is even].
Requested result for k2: 1.25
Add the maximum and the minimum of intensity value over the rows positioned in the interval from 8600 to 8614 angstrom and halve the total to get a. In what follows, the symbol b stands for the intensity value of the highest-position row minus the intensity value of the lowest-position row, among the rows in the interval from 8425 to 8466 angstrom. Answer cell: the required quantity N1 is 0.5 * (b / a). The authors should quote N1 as -0.08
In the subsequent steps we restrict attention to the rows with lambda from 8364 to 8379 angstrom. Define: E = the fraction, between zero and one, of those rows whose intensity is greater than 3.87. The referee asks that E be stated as 0.75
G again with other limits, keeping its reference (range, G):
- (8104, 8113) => 8112.21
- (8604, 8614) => 8606.75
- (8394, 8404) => 8395.36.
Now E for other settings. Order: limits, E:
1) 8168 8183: 0.75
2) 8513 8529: 0.50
